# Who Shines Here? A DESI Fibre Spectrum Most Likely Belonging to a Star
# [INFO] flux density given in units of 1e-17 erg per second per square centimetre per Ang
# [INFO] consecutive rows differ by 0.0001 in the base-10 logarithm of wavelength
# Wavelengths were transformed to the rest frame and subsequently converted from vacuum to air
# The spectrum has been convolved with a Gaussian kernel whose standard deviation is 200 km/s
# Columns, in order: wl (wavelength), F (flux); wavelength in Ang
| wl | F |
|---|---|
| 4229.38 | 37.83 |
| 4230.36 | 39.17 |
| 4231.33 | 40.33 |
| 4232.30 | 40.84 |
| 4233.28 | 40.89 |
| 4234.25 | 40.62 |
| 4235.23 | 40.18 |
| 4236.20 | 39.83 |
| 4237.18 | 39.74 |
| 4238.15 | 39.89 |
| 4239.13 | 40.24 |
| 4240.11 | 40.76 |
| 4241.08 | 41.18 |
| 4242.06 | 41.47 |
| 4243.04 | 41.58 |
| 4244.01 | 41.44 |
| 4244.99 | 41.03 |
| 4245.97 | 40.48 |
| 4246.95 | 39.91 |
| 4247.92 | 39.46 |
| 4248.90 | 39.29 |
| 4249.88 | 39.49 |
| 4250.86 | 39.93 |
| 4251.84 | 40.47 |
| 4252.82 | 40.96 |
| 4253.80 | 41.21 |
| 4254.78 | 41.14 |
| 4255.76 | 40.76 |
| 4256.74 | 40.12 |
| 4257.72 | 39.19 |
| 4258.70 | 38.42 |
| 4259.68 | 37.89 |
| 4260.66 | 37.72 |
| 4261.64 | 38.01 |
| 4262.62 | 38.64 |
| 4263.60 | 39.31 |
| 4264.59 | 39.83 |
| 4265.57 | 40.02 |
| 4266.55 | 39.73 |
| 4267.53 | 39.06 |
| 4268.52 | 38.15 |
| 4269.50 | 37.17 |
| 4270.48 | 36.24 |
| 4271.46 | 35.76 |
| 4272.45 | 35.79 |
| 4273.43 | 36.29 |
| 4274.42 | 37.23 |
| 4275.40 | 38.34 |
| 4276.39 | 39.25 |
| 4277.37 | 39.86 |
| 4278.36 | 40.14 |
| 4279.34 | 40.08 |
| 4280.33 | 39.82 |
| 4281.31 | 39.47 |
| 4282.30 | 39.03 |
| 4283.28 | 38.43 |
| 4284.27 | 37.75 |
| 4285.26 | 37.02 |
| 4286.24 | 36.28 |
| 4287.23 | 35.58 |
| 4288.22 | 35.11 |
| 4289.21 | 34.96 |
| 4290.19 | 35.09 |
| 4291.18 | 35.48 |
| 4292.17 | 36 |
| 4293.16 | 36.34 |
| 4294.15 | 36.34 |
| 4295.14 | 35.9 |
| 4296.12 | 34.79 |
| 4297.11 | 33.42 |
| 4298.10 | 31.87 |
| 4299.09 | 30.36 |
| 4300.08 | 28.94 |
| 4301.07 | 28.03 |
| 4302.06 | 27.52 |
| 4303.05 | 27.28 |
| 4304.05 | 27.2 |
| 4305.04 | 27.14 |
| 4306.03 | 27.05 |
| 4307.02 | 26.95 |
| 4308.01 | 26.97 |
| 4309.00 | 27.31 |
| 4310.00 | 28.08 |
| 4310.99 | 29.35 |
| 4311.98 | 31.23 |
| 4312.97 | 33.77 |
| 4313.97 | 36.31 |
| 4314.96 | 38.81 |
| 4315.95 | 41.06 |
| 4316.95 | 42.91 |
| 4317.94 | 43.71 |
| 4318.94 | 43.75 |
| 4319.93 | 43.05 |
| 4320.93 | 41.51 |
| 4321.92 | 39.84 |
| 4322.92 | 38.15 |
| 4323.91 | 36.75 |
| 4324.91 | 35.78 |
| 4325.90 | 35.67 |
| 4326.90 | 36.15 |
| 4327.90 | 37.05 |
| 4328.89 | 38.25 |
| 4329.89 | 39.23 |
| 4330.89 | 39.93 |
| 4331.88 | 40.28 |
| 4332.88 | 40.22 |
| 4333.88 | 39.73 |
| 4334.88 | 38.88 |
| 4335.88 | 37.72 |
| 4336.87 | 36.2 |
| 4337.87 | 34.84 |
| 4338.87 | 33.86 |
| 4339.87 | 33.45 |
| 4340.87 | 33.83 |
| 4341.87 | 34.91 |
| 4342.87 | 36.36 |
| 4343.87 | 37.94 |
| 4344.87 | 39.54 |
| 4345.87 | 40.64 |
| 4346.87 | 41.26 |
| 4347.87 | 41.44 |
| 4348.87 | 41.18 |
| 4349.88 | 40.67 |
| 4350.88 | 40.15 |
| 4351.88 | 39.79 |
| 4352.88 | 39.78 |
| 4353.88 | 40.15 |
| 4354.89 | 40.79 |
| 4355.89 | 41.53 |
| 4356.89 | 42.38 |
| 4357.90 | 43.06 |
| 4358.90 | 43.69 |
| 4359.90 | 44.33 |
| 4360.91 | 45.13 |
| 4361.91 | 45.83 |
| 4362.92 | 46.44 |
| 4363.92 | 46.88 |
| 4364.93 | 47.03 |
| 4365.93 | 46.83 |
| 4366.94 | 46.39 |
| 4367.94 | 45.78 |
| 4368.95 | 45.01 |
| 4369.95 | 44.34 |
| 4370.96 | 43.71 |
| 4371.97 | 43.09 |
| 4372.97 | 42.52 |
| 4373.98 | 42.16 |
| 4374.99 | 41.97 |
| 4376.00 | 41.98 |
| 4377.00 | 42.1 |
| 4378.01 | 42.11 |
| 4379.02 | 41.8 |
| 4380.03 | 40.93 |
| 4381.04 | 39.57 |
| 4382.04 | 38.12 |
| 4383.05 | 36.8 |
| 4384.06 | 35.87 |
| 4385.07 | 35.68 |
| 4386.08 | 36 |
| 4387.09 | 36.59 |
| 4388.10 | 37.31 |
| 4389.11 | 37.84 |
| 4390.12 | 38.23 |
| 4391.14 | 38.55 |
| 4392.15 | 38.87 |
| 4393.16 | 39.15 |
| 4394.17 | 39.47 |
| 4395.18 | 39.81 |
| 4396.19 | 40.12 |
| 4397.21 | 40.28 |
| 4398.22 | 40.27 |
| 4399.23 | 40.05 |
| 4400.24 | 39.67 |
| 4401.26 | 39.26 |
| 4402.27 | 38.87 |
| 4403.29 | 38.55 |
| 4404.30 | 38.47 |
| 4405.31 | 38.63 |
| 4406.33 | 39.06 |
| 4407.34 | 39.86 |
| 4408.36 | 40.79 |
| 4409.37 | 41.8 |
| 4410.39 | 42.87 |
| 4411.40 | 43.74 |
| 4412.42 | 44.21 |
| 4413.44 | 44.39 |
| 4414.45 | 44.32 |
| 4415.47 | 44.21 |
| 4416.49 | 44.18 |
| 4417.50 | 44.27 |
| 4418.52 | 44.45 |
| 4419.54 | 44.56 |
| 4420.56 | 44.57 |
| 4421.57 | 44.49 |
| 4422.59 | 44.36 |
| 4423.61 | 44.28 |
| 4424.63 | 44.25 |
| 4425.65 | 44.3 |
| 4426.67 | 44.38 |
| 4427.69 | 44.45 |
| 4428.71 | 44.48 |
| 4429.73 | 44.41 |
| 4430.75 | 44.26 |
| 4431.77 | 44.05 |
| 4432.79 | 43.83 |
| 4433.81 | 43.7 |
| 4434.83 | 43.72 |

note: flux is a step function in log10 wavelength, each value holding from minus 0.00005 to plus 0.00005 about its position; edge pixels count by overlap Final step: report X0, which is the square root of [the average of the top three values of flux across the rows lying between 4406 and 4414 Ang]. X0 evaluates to 6.64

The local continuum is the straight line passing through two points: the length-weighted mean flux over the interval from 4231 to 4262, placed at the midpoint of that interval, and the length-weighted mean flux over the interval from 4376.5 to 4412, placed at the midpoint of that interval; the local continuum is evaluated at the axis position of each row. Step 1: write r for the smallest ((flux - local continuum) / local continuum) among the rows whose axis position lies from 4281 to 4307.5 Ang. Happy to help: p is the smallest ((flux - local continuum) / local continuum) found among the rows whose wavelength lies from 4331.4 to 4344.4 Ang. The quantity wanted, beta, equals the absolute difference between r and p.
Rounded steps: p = -0.16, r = -0.32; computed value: 0.17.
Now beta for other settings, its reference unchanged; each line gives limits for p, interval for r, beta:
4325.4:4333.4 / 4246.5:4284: 0.00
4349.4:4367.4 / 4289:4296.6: 0.13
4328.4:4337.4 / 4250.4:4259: 0.05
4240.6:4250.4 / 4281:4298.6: 0.18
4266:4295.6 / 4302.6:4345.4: 0.20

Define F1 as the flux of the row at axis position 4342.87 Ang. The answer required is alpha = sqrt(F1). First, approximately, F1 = 36.36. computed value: 6.0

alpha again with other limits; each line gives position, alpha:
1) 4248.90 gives 6.3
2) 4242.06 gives 6.4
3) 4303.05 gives 5.2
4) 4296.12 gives 5.9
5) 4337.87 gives 5.9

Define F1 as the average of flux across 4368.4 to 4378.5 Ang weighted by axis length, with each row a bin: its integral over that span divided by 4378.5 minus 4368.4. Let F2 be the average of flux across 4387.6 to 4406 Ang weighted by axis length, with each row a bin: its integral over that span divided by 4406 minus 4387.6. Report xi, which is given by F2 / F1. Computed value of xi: 0.91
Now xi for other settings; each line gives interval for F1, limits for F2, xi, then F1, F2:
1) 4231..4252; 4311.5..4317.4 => 0.92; 40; 37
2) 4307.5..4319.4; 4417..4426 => 1.26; 35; 44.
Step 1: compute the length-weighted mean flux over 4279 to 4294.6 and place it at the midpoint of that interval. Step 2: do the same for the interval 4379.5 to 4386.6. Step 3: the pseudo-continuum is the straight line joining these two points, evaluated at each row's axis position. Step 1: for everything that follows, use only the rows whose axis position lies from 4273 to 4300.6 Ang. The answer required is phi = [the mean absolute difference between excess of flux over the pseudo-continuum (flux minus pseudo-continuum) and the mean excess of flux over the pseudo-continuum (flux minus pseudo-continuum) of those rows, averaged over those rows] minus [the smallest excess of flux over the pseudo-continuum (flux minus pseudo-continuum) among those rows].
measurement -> 10.3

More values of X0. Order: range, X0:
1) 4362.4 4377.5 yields 6.85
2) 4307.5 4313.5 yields 5.61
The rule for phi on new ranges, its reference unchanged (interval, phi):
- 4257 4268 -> -0.2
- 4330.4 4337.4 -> 2.3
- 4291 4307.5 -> 13.8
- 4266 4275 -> 2.3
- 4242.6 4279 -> 2.5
